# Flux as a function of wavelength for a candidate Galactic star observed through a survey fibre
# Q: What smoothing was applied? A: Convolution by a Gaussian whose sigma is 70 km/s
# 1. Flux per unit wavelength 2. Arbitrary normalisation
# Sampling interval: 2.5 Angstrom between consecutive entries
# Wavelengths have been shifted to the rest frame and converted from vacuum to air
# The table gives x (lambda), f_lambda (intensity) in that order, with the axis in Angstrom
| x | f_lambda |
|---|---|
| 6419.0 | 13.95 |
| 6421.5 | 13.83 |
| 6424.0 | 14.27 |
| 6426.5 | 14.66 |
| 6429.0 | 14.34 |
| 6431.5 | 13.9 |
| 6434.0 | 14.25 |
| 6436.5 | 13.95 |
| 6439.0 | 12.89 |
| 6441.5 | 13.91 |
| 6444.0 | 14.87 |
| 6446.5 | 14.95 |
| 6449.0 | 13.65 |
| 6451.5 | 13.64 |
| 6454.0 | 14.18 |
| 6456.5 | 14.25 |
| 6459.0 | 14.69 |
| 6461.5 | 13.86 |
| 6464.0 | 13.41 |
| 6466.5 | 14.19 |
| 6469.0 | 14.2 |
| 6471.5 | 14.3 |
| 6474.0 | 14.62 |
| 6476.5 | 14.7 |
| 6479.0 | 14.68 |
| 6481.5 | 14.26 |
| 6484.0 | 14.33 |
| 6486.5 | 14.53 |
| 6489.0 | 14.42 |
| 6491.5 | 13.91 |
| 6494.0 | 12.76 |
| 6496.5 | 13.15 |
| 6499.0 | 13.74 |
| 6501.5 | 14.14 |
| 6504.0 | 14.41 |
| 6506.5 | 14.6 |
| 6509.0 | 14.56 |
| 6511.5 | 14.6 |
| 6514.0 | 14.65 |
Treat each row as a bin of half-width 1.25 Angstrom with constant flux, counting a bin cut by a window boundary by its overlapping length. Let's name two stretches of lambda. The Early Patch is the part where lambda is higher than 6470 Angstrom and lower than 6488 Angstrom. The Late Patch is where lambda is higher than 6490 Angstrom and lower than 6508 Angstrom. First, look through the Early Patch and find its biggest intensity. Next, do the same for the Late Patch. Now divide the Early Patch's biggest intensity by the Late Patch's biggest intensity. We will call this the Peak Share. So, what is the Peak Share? 1.01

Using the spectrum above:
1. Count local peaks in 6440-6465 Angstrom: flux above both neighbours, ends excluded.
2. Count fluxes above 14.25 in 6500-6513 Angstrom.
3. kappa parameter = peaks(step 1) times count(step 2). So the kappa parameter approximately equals 8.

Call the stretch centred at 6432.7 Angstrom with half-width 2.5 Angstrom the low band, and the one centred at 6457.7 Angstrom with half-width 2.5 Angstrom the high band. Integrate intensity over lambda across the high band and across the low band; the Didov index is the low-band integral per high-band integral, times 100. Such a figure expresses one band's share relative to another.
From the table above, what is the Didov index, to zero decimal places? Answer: 97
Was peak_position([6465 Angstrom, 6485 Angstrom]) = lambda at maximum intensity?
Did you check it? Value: 6476.5 Angstrom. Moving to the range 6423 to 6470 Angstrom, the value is 6446.5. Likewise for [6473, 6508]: 6476.5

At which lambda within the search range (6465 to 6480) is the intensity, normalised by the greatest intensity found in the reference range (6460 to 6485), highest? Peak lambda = 6476.5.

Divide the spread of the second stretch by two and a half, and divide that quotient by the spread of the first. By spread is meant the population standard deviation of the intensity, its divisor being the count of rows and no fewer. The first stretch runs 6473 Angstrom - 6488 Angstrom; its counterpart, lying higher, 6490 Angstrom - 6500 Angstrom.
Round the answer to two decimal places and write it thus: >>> 1.09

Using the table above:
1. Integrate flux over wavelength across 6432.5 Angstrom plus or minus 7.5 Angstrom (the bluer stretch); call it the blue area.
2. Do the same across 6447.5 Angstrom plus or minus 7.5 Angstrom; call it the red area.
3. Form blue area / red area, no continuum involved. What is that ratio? 1.0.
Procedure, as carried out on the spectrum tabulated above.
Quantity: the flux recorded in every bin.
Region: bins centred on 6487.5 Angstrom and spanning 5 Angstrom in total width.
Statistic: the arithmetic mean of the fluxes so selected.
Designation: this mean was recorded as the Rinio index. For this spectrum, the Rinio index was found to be 14.5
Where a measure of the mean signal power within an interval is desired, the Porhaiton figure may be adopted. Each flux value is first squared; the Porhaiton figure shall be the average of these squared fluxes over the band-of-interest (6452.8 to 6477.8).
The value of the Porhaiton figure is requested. 203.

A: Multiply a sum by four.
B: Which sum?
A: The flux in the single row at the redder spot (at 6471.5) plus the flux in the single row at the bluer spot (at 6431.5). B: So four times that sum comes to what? 113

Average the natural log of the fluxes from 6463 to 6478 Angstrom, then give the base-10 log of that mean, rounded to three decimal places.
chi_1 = 0.424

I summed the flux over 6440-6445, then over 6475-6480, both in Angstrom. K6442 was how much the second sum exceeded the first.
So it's 0.6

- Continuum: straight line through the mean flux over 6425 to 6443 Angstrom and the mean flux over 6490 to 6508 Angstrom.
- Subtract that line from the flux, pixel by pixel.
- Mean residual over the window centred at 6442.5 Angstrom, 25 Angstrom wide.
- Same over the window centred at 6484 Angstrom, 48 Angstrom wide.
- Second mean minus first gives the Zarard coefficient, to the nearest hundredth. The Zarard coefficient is 0.21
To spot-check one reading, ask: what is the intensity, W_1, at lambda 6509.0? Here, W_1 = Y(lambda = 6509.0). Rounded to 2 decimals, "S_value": 14.56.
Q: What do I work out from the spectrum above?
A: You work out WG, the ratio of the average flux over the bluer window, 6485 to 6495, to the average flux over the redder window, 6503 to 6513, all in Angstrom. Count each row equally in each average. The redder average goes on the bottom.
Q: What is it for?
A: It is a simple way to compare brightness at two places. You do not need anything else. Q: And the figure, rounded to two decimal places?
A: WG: 0.96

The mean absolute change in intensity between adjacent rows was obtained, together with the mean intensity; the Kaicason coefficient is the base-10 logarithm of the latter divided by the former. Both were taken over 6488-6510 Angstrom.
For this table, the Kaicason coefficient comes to 1.50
